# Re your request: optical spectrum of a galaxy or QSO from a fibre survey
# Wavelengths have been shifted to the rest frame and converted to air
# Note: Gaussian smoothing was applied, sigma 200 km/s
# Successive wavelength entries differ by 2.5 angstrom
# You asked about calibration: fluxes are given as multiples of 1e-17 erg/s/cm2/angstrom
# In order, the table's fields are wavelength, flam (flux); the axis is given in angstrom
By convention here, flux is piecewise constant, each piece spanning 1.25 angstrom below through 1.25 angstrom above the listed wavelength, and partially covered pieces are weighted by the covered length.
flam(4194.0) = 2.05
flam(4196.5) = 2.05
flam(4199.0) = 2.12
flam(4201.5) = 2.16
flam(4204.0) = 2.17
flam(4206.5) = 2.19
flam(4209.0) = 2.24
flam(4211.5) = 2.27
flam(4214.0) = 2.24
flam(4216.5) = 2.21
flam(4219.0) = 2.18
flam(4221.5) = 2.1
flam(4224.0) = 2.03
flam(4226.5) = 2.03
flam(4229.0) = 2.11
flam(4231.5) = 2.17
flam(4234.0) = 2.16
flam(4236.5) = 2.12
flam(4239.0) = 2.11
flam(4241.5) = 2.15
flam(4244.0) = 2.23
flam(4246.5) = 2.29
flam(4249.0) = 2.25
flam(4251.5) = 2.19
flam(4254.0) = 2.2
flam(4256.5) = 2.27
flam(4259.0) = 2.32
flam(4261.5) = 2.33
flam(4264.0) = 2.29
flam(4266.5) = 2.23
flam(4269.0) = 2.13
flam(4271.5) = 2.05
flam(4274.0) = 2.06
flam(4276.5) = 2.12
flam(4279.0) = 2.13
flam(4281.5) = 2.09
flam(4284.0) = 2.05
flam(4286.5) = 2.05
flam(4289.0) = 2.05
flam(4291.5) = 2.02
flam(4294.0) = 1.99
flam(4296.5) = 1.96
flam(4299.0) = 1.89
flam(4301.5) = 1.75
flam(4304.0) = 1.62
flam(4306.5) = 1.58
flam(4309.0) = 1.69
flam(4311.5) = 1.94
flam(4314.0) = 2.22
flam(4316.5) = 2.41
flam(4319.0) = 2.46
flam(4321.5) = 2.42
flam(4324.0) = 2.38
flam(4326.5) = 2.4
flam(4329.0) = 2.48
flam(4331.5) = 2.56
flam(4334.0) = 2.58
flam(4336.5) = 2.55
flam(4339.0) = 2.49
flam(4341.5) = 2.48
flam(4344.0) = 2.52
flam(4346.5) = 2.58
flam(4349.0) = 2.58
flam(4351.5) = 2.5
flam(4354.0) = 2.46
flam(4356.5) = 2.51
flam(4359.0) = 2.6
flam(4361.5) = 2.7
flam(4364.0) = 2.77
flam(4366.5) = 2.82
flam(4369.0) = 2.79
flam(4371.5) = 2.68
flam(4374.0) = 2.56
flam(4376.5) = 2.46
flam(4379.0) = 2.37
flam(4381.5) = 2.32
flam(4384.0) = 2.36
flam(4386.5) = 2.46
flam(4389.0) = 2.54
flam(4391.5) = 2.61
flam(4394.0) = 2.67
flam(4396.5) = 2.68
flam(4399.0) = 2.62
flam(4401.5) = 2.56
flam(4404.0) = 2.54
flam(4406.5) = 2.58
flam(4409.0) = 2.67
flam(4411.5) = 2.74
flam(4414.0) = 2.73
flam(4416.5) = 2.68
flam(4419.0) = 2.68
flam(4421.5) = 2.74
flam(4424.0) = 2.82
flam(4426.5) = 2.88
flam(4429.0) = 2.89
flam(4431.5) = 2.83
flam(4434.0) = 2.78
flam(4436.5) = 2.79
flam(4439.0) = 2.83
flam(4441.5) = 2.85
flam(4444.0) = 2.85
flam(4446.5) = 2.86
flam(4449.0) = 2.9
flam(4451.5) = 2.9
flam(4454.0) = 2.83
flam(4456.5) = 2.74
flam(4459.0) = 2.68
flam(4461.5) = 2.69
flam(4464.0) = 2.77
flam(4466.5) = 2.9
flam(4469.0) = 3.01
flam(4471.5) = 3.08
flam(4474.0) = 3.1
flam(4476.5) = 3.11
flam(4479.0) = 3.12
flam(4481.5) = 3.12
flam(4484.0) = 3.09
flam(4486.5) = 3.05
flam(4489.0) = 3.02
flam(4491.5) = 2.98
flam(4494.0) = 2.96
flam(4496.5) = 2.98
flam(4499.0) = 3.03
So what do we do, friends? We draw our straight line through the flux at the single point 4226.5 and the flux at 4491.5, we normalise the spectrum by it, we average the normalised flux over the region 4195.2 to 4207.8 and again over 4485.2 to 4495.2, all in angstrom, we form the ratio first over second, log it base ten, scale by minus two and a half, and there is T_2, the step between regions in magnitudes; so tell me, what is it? -0.10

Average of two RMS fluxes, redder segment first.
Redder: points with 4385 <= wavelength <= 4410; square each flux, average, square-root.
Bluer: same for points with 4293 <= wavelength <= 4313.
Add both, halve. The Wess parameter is 2.2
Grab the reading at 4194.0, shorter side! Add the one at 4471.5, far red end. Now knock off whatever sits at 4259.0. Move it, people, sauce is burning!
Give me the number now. 2.81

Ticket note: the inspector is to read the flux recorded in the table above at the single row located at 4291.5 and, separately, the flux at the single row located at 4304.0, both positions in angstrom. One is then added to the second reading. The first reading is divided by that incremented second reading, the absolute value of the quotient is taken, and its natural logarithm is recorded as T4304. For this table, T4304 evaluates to -0.26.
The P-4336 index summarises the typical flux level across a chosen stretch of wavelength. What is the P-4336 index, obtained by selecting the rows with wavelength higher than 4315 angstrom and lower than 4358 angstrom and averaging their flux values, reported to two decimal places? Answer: 2.49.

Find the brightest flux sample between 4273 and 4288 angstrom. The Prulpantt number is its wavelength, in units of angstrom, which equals 4279.0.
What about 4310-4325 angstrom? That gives 4319.0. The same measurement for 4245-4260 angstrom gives 4259.0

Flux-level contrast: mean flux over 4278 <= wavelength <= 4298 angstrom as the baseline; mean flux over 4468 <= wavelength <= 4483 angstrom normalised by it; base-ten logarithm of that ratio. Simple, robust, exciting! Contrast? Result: 0.18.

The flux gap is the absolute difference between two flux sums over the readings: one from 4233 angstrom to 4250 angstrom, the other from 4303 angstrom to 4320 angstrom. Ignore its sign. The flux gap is 1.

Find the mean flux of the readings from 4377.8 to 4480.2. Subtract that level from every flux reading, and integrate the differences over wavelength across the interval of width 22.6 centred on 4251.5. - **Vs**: -11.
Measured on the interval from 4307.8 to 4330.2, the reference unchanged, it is -11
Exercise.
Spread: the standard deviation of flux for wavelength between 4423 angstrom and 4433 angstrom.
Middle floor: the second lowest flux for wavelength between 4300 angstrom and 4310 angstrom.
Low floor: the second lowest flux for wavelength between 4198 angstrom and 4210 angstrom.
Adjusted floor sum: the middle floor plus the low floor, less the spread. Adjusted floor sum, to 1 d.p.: 3.7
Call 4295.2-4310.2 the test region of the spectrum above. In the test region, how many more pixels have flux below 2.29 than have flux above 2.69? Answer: 6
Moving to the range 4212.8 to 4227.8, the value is 6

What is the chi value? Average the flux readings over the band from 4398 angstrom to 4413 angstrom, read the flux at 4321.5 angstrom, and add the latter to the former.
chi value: 5.04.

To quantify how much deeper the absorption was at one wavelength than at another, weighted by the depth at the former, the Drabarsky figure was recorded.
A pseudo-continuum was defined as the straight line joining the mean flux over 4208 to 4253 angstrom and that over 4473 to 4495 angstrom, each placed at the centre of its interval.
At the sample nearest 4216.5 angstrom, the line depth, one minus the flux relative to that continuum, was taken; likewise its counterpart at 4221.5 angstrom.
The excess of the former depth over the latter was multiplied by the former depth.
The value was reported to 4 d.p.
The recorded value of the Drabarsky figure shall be 0.0025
